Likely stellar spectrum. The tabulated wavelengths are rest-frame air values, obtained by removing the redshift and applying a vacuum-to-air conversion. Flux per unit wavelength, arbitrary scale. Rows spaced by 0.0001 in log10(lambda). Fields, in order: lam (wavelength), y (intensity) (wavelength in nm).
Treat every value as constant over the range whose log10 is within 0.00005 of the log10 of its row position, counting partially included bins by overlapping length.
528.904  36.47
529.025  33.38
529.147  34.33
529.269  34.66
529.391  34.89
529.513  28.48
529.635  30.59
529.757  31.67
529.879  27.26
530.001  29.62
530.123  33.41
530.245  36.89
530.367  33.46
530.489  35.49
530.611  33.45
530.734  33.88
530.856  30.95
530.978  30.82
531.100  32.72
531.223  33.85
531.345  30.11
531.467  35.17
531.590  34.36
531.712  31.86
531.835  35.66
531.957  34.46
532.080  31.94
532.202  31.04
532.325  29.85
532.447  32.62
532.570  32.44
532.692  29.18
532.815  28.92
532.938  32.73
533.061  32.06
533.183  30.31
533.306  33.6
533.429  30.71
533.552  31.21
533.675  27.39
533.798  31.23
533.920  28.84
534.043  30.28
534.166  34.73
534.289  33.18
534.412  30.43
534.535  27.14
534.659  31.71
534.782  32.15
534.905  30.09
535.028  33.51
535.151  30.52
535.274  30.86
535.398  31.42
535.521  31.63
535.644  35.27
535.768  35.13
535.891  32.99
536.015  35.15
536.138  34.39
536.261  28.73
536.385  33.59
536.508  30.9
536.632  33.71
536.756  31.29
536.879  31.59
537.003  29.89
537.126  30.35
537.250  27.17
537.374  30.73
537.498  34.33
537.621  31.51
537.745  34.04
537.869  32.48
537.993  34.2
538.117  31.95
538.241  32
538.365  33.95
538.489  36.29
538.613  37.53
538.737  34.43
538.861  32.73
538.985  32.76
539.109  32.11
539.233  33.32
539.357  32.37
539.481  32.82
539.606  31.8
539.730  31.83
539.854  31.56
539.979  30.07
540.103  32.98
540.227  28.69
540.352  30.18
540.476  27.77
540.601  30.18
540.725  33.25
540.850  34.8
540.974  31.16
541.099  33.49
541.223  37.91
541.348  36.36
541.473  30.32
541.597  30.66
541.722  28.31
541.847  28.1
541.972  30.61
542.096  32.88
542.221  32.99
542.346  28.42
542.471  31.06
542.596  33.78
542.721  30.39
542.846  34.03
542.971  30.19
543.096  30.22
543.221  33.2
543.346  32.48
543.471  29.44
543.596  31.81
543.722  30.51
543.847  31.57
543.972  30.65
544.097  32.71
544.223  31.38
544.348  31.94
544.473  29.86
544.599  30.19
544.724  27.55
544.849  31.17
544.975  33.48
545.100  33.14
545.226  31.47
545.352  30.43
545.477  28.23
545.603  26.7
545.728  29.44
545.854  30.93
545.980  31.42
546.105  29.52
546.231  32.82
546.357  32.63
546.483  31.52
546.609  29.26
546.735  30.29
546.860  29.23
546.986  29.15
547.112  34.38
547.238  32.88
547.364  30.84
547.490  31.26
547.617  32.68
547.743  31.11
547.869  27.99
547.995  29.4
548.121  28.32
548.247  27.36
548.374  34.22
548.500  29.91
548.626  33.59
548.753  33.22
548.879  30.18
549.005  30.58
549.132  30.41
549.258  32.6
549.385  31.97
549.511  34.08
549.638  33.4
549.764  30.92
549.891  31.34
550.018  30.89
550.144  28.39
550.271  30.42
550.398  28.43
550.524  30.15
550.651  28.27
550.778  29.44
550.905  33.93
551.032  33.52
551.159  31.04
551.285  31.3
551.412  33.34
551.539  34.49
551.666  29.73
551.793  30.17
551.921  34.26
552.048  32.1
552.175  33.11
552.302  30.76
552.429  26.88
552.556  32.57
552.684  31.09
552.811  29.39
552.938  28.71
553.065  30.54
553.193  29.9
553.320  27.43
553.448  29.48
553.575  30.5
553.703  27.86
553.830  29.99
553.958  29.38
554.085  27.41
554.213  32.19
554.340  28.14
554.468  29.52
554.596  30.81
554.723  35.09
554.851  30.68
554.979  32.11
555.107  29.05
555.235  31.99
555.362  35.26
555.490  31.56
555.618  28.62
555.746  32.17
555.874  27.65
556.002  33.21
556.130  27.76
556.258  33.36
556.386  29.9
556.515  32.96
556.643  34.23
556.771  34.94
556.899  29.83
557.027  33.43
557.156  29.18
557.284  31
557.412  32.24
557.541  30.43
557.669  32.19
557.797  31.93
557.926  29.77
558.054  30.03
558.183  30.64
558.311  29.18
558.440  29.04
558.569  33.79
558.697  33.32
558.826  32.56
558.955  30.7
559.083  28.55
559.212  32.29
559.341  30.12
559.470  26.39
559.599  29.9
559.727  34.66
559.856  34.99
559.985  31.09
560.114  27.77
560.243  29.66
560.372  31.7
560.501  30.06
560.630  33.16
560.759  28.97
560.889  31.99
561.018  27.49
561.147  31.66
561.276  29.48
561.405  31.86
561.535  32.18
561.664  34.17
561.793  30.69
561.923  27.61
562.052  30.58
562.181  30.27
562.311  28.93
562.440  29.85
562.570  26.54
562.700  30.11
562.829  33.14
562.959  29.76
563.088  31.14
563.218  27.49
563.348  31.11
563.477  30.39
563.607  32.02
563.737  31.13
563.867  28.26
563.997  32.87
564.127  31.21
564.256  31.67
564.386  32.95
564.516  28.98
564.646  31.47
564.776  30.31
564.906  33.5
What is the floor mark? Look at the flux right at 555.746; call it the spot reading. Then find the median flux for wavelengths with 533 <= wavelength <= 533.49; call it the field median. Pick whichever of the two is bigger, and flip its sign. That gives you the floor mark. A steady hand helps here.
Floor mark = -32.2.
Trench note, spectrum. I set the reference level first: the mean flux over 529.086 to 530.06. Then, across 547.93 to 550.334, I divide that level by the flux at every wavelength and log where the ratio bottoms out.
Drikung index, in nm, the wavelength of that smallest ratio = 548.374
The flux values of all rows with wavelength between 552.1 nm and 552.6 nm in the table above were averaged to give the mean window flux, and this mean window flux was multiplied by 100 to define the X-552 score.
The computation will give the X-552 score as 3083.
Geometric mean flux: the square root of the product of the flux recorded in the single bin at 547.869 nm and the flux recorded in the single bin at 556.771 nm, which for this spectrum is 31.3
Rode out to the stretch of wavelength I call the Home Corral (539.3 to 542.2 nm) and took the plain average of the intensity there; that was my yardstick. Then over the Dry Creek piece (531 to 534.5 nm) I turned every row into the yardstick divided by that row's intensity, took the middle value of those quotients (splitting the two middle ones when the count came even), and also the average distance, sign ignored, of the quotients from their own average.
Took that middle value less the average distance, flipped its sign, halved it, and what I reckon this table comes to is -0.469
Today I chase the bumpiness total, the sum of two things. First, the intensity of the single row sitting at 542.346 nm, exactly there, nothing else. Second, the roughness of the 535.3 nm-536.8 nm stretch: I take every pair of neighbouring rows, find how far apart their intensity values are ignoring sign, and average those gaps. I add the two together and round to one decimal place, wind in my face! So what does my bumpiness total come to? 30.9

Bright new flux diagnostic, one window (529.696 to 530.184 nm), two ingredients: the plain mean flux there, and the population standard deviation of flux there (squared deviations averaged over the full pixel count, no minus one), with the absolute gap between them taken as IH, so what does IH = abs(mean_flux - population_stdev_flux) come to 28.2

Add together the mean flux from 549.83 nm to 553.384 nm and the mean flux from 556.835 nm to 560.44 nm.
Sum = 61.7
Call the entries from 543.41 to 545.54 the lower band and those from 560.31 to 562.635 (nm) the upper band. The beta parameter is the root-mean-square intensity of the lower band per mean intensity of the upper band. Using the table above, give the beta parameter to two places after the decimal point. 1.02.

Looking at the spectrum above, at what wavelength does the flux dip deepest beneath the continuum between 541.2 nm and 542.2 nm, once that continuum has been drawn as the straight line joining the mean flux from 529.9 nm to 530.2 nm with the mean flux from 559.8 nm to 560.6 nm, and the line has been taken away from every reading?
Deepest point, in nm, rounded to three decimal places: 541.847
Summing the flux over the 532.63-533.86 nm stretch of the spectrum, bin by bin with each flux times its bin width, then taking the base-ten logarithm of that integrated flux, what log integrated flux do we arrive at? 1.58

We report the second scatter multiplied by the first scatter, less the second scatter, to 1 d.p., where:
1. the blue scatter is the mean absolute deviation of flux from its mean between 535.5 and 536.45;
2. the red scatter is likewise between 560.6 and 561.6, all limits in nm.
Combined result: 1.1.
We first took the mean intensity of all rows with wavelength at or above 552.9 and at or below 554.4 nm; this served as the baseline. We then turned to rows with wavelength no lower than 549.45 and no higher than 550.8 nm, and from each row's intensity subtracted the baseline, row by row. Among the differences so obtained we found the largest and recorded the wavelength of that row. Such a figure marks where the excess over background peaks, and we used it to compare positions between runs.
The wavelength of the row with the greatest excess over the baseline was 549.511 nm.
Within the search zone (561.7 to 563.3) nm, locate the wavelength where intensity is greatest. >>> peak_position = 562.829 nm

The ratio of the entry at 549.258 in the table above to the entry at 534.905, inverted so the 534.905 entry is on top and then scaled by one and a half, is 1.38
